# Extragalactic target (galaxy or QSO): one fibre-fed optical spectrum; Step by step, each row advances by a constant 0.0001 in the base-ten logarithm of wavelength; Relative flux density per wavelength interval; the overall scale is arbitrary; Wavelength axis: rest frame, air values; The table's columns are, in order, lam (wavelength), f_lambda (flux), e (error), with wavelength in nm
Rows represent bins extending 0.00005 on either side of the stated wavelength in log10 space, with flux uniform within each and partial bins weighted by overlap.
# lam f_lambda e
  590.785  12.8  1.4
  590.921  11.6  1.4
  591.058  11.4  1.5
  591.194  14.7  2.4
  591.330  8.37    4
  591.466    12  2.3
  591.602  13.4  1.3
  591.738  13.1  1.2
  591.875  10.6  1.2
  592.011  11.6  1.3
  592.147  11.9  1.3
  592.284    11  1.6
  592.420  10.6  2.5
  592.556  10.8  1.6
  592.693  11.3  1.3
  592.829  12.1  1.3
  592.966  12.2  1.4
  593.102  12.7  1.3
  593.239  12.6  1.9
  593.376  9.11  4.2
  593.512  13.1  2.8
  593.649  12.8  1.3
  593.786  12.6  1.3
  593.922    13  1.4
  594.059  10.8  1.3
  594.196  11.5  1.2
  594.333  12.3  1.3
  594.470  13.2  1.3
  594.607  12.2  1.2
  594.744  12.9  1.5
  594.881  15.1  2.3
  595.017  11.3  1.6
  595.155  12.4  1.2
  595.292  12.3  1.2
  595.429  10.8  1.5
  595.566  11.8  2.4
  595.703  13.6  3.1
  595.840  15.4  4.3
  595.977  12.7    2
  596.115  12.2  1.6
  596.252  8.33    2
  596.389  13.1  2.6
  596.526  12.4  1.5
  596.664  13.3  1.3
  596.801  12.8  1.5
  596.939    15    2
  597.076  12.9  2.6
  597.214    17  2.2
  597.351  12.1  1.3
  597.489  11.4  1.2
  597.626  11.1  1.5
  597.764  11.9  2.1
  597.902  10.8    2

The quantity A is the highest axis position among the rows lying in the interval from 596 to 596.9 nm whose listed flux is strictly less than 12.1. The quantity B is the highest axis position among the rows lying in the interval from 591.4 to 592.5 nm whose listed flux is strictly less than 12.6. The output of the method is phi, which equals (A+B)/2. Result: 594.34 nm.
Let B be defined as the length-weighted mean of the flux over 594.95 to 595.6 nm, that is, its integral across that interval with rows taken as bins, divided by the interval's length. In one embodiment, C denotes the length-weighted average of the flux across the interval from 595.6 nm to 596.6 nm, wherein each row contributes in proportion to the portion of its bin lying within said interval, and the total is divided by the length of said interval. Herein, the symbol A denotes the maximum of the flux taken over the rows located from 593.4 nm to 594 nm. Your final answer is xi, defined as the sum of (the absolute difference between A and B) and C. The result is 13.9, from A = 13.1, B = 11.70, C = 12.5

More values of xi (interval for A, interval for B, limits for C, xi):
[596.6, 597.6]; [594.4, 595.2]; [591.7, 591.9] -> 16.0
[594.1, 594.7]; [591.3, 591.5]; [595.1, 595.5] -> 14.8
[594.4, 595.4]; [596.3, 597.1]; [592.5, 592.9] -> 13.4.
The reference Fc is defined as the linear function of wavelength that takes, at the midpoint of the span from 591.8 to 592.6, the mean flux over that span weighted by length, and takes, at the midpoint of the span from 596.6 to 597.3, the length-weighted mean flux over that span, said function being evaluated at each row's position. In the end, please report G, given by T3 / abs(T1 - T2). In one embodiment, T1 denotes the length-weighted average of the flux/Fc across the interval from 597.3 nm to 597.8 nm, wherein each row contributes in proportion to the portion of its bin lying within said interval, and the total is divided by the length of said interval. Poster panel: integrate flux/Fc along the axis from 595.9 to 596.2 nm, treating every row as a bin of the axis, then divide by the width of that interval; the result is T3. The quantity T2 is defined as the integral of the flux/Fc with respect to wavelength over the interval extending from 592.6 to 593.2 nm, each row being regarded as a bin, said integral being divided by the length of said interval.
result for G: 3.7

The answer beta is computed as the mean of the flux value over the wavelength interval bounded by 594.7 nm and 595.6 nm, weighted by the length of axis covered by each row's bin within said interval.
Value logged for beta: 12.4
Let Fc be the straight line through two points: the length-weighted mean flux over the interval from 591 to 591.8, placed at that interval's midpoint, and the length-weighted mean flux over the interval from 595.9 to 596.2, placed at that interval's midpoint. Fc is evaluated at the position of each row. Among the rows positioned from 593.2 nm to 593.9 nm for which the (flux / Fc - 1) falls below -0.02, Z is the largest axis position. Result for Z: 593.376 nm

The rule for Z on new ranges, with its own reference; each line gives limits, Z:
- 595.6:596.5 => 596.252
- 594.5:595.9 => 595.566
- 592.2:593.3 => 592.693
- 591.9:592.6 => 592.556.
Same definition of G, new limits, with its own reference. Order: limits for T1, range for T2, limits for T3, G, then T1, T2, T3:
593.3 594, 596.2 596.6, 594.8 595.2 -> 5.6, 1.01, 0.83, 1.00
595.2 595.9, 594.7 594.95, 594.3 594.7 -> 6.9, 0.96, 1.11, 1.00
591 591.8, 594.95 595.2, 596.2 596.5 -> 3.3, 1.15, 0.91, 0.81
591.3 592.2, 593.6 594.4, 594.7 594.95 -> 12.2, 1.08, 0.99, 1.11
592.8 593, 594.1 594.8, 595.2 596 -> 14.5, 1.05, 0.98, 0.96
